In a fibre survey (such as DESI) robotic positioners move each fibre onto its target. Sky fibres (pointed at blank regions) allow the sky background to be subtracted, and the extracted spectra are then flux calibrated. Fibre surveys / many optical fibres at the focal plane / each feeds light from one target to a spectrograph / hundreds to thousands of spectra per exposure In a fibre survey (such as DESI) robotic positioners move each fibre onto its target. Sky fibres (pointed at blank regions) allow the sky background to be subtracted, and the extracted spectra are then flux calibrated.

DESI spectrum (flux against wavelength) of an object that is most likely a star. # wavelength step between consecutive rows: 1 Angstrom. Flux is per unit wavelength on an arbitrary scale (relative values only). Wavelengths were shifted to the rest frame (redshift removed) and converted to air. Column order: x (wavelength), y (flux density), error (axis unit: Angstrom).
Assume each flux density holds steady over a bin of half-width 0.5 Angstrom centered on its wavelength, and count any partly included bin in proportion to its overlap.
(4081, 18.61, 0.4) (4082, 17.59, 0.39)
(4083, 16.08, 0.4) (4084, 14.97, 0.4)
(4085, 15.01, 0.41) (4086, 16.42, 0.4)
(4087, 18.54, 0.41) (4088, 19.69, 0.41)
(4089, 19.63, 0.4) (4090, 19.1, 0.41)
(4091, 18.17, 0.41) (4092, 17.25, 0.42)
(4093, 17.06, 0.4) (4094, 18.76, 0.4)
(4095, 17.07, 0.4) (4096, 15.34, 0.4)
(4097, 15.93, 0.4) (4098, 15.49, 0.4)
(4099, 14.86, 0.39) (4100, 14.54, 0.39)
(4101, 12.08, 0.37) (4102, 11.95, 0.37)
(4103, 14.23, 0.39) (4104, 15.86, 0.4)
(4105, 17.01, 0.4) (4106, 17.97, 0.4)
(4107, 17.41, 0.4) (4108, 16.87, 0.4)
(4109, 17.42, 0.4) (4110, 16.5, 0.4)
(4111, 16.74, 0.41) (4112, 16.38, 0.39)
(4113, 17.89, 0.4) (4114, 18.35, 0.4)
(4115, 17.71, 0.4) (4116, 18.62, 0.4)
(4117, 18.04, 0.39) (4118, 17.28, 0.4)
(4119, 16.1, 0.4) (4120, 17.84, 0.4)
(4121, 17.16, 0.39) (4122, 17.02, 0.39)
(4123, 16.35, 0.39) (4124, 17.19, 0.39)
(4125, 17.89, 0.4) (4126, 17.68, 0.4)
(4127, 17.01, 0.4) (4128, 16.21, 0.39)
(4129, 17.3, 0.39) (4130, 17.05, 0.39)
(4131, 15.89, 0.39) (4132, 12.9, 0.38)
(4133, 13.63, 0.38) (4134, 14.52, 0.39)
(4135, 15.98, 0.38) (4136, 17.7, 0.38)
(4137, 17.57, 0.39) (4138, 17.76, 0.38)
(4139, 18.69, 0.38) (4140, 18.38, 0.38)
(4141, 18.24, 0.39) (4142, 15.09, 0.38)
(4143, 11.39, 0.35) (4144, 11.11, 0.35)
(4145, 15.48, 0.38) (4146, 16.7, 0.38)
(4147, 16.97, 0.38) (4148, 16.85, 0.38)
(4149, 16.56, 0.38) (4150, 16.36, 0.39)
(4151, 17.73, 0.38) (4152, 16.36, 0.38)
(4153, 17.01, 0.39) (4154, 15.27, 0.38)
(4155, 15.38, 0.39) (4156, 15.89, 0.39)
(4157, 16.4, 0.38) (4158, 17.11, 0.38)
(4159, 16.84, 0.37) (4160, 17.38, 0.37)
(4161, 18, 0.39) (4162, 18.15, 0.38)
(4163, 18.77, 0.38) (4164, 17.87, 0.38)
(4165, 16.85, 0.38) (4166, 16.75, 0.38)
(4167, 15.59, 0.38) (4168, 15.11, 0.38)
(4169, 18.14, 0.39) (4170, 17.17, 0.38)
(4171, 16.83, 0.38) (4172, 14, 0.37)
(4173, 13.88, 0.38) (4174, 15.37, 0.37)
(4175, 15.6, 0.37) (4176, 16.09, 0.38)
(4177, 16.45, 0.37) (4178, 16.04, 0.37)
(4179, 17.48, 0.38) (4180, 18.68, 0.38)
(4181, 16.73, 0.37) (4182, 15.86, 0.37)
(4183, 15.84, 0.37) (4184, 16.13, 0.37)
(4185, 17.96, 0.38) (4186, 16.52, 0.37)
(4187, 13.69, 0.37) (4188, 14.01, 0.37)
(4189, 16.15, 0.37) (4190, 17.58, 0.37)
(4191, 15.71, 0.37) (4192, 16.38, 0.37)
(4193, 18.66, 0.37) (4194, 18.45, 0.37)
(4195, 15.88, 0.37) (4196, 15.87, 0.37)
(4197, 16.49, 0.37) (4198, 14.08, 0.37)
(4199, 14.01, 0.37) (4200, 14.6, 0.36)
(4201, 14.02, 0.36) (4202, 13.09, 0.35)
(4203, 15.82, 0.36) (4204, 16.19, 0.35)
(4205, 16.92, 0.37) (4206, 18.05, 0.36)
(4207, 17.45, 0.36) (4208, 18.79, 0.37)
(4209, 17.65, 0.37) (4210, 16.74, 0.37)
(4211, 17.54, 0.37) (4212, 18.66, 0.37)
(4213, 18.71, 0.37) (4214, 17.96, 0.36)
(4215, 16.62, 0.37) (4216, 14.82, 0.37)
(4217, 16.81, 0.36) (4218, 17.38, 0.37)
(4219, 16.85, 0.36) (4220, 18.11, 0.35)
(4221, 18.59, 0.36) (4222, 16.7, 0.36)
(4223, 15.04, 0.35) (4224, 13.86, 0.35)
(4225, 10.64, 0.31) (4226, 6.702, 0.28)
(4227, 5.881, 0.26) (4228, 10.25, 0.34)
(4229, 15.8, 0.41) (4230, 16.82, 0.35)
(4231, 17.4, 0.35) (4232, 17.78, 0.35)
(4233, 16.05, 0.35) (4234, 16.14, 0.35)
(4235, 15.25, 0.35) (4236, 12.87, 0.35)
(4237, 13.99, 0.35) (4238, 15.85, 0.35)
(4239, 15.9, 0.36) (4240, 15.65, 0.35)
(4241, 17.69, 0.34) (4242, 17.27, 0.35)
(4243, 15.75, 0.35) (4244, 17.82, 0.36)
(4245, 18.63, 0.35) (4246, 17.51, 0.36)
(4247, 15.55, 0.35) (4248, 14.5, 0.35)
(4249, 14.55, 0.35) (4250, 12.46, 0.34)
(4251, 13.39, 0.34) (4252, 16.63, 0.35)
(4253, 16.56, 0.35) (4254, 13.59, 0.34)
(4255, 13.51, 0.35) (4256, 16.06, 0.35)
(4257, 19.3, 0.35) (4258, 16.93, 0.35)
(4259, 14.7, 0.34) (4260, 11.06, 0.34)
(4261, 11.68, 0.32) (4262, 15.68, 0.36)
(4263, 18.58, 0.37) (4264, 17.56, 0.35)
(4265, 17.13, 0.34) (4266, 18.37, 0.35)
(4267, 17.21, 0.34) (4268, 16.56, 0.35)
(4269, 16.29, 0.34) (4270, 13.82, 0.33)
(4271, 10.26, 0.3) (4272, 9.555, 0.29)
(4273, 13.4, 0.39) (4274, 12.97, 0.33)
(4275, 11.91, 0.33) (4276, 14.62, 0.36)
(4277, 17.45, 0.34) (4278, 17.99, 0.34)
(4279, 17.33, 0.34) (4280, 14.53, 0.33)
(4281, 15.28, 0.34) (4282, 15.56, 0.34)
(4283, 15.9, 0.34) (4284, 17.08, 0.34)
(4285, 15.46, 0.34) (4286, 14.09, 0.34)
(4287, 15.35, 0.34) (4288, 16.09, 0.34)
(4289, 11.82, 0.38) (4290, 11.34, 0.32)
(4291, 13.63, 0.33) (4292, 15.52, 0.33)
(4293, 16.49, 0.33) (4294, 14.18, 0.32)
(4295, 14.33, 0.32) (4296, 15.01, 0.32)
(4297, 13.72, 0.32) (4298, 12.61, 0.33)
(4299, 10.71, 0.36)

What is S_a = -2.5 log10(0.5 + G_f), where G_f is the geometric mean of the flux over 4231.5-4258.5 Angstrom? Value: -3.03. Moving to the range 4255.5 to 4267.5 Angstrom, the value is -3.04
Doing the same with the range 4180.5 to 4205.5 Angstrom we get -3.03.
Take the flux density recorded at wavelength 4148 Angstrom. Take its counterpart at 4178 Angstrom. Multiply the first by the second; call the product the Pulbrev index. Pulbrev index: 270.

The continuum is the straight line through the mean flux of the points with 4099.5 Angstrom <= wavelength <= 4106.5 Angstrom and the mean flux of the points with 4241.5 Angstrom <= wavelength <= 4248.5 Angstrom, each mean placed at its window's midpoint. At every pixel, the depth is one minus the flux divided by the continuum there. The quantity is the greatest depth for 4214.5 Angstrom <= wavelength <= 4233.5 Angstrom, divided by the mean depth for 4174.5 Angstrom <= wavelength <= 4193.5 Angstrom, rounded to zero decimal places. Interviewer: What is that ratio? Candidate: -20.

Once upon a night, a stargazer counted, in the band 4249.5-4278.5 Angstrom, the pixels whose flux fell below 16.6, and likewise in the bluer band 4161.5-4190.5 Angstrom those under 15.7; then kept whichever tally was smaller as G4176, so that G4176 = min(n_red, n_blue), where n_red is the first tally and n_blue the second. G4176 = 8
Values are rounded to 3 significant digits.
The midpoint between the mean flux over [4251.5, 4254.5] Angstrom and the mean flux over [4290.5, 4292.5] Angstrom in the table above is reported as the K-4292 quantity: 15.1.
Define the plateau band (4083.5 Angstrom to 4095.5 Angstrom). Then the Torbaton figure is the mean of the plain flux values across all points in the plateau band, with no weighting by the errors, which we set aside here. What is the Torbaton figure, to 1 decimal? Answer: 17.6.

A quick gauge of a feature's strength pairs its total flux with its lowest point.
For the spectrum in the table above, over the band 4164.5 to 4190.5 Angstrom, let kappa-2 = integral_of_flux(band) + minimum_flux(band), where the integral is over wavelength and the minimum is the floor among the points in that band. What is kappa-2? 434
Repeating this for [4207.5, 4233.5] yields 414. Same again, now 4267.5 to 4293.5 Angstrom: 390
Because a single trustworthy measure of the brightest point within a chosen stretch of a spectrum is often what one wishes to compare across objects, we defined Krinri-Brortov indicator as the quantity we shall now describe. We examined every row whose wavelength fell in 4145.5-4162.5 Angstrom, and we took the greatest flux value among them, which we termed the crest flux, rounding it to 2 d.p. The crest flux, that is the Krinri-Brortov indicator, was 18.15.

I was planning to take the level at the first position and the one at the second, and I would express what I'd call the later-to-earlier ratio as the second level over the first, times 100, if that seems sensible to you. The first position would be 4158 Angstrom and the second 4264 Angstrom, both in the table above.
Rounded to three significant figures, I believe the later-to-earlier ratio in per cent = 103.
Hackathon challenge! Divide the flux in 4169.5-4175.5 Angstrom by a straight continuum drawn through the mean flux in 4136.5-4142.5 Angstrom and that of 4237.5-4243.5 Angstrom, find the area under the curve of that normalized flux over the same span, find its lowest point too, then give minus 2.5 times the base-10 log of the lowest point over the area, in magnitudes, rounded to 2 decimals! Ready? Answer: 2.06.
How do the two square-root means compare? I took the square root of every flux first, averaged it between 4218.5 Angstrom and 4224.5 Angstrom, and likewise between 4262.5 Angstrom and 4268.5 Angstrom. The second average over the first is 1.03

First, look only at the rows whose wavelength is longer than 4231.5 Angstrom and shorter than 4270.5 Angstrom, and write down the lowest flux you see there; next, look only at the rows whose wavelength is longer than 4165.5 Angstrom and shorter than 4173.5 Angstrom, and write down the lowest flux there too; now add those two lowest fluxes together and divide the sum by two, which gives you 12.5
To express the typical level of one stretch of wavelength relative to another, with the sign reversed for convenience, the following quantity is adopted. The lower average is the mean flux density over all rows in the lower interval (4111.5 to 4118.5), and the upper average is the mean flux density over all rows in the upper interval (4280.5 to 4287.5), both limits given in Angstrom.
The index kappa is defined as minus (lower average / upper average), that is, -1.14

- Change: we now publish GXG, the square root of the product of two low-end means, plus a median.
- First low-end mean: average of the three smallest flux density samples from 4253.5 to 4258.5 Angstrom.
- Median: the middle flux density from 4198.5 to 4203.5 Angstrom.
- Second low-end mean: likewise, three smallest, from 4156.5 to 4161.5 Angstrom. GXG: 29.6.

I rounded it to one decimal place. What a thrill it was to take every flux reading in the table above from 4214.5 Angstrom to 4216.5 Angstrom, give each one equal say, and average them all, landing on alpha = 15.7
